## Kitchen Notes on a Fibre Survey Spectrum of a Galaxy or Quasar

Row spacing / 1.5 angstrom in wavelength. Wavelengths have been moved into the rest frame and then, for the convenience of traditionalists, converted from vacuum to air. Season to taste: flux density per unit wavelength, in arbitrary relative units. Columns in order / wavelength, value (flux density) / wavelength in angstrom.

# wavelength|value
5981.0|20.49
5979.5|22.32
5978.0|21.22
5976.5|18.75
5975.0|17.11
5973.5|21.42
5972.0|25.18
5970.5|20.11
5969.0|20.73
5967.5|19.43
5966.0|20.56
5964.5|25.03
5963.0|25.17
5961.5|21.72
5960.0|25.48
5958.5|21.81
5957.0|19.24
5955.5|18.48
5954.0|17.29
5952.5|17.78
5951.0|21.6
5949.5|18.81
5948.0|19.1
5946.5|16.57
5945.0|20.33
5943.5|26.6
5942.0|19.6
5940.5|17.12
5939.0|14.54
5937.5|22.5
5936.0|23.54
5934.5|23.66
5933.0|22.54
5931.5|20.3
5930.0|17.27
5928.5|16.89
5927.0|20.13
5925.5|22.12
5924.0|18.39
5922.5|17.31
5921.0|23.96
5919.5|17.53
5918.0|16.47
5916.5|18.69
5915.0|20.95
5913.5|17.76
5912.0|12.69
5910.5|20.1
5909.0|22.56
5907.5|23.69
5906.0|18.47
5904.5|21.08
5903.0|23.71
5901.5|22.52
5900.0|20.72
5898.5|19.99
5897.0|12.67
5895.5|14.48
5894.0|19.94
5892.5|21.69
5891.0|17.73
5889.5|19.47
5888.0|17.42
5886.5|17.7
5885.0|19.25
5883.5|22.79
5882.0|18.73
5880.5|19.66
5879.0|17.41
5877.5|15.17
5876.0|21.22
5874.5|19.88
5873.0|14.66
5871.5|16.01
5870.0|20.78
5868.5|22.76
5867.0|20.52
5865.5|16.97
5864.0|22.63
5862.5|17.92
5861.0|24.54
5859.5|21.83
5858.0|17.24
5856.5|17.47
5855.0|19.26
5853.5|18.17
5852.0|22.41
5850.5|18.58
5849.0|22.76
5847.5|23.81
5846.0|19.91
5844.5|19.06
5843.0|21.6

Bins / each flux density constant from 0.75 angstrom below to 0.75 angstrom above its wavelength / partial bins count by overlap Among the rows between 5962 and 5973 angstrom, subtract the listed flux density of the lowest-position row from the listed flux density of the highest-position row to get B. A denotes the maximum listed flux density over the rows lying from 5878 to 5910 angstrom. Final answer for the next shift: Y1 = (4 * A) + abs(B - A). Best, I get 119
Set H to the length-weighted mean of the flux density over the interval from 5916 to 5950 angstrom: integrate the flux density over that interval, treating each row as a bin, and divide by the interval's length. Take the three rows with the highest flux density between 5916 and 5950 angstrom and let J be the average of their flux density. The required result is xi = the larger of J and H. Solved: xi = 24.7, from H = 19.8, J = 25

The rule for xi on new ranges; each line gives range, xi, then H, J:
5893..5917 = 23.3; 19.4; 23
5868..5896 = 22.4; 18.8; 22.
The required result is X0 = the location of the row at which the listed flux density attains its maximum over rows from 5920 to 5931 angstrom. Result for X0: 5921.0 angstrom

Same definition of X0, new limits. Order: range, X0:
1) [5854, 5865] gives 5861.0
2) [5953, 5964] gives 5960.0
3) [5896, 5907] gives 5903.0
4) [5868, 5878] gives 5868.5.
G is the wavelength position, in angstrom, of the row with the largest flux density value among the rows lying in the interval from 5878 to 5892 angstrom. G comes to 5883.5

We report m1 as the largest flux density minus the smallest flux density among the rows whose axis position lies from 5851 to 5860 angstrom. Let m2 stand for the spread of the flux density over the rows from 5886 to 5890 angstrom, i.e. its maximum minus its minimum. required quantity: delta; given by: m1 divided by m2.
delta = 2.52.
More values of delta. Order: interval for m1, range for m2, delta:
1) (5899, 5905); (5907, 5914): 0.27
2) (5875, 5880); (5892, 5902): 0.61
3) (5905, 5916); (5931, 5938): 3.27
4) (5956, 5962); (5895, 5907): 0.57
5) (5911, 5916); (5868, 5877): 1.02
